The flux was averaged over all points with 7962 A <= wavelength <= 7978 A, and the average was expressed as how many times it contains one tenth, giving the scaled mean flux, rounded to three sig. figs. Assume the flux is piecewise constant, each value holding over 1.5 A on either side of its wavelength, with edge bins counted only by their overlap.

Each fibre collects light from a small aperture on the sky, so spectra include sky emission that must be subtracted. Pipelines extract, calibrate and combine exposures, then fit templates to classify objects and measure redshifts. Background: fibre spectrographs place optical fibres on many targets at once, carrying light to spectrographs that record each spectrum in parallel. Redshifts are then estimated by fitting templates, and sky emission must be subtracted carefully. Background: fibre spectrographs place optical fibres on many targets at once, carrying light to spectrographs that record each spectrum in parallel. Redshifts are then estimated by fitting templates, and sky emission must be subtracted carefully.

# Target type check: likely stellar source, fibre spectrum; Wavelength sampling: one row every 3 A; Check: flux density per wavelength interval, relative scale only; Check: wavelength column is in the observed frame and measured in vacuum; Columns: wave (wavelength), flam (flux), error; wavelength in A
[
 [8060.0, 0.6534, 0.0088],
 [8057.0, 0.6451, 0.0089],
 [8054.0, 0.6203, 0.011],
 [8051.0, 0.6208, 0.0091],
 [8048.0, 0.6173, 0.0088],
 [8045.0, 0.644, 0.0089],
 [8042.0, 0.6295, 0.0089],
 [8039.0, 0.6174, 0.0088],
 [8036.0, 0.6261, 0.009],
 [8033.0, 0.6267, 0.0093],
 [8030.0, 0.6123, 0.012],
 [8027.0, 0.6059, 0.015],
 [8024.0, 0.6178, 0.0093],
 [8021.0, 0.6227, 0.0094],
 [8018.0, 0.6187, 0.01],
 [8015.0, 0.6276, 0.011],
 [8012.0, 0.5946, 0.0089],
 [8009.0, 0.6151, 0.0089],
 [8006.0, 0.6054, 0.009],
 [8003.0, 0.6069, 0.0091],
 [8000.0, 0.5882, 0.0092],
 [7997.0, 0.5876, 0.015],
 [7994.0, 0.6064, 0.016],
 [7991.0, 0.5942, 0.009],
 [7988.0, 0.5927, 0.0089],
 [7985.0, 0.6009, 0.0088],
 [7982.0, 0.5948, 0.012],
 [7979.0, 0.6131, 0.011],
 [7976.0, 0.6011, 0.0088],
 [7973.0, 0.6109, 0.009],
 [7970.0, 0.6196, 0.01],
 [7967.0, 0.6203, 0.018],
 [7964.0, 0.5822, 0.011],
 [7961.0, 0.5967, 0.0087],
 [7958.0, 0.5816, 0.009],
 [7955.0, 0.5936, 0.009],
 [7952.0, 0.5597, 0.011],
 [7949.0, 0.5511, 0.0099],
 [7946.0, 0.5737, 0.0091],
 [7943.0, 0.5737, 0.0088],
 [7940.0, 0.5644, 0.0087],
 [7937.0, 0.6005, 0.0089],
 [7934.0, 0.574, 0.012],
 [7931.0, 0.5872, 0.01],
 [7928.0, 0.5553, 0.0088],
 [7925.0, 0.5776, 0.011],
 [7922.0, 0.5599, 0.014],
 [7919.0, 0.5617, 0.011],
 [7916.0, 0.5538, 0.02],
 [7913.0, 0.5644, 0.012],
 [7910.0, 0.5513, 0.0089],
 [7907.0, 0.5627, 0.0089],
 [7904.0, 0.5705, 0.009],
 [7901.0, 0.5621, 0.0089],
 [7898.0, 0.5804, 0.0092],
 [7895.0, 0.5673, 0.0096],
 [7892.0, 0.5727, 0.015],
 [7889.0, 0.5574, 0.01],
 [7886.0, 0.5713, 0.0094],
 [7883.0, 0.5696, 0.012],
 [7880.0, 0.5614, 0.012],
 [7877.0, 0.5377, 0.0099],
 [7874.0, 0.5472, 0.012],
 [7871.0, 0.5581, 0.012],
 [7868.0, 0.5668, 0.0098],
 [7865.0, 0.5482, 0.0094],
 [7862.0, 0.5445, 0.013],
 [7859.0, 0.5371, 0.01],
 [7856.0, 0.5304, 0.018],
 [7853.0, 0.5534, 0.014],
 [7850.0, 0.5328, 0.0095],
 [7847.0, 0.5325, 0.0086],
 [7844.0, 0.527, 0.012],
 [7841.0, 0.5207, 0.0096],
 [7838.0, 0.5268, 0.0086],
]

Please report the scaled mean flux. 6.07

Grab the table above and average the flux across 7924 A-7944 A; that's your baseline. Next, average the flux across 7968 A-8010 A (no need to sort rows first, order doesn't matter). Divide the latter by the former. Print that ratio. 1.046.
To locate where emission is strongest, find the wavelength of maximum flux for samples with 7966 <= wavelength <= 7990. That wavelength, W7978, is 7967.0 A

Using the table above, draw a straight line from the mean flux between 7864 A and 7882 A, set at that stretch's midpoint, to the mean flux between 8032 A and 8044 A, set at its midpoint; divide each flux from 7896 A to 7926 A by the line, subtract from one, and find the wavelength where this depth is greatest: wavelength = 7916.0 A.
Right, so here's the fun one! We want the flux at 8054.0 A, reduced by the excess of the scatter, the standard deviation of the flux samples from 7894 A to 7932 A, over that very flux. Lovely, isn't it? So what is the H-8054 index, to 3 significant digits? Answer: 1.23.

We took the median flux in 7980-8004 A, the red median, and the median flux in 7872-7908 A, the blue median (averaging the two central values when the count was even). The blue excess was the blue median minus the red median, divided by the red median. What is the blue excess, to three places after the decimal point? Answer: -0.050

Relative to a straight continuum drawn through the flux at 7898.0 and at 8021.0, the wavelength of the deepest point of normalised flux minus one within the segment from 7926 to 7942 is 7928.0 A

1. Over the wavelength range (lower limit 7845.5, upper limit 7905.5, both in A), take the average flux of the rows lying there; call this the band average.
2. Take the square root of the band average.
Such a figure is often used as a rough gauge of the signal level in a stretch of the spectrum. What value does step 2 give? 0.745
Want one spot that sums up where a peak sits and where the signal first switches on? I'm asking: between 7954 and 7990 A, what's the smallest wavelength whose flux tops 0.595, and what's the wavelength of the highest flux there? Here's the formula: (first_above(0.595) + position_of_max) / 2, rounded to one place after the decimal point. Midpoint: 7964.0 A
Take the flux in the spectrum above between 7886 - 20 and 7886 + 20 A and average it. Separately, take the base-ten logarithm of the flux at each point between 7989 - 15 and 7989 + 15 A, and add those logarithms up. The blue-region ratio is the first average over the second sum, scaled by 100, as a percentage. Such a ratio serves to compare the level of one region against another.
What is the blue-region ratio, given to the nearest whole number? -25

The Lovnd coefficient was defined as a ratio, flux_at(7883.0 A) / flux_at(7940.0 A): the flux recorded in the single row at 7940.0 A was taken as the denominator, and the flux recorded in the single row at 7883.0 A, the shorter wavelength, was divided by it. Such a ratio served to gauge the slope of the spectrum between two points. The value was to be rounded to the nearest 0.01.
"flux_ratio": 1.01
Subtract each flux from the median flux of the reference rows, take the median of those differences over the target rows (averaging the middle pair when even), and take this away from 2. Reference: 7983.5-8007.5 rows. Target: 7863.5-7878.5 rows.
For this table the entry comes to 1.951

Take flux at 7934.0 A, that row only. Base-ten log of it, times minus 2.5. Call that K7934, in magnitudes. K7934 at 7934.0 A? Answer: 0.60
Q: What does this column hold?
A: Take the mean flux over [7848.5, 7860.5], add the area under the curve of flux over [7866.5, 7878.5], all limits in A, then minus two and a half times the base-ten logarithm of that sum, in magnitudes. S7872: -2.14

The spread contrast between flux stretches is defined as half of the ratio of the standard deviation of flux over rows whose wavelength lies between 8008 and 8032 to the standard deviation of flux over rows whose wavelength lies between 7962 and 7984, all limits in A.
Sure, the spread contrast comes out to 0.37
